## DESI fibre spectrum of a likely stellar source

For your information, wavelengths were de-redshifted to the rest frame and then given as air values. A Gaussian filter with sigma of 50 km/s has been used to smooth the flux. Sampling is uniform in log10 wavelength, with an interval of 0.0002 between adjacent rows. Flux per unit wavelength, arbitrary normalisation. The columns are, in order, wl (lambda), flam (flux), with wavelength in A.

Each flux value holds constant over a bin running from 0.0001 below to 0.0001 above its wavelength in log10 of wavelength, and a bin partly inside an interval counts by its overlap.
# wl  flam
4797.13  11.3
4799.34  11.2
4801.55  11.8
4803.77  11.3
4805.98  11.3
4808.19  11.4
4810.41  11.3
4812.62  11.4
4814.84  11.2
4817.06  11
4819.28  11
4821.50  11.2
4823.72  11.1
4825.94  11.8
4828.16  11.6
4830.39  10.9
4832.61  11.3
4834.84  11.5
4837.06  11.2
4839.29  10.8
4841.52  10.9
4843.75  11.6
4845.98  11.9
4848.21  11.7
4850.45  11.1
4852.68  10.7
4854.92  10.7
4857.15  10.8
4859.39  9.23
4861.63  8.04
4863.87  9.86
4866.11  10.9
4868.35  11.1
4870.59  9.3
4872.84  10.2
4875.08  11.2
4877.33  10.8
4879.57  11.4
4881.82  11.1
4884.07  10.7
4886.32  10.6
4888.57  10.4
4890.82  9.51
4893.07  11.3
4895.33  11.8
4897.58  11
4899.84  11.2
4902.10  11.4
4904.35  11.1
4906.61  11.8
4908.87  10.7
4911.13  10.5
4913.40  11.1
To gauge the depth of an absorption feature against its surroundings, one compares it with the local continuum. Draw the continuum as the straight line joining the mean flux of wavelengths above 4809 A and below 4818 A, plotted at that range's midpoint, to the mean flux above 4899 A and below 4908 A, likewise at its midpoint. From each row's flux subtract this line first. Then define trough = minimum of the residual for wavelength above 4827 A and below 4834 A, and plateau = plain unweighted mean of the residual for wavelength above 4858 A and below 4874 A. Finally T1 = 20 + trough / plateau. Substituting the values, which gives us 20.2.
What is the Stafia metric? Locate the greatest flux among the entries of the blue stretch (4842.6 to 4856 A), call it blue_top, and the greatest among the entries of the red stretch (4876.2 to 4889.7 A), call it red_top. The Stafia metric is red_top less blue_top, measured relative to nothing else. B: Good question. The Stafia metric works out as -0.50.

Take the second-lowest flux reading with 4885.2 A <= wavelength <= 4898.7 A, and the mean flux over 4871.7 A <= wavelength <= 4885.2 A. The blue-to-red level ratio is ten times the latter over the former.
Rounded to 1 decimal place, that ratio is 10.5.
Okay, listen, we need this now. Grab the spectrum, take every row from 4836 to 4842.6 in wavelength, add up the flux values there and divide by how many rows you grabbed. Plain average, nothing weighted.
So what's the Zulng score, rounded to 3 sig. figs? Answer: 11.0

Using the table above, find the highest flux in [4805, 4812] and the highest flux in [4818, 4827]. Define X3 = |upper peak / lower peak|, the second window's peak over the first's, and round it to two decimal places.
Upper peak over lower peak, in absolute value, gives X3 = 1.04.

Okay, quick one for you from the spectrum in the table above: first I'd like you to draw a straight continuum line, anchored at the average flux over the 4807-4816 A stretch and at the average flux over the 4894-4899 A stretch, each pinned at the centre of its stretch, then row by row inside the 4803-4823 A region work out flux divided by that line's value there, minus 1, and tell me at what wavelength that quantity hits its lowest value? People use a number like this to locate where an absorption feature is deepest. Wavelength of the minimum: 4819.28 A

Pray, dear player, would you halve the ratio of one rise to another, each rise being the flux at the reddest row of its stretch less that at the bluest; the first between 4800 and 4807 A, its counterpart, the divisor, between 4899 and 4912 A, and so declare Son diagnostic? 0.36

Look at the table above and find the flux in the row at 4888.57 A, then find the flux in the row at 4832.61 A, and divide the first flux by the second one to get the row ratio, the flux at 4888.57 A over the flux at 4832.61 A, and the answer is 0.92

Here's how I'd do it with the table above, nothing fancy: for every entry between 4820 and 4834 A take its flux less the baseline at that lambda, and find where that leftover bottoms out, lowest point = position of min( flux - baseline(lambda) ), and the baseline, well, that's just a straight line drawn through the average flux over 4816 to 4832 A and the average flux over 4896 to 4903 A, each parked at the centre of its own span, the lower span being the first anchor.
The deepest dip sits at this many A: 4830.39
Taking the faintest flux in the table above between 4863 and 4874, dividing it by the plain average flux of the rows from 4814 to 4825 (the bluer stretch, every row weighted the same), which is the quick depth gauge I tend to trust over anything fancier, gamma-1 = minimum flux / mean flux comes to 0.84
